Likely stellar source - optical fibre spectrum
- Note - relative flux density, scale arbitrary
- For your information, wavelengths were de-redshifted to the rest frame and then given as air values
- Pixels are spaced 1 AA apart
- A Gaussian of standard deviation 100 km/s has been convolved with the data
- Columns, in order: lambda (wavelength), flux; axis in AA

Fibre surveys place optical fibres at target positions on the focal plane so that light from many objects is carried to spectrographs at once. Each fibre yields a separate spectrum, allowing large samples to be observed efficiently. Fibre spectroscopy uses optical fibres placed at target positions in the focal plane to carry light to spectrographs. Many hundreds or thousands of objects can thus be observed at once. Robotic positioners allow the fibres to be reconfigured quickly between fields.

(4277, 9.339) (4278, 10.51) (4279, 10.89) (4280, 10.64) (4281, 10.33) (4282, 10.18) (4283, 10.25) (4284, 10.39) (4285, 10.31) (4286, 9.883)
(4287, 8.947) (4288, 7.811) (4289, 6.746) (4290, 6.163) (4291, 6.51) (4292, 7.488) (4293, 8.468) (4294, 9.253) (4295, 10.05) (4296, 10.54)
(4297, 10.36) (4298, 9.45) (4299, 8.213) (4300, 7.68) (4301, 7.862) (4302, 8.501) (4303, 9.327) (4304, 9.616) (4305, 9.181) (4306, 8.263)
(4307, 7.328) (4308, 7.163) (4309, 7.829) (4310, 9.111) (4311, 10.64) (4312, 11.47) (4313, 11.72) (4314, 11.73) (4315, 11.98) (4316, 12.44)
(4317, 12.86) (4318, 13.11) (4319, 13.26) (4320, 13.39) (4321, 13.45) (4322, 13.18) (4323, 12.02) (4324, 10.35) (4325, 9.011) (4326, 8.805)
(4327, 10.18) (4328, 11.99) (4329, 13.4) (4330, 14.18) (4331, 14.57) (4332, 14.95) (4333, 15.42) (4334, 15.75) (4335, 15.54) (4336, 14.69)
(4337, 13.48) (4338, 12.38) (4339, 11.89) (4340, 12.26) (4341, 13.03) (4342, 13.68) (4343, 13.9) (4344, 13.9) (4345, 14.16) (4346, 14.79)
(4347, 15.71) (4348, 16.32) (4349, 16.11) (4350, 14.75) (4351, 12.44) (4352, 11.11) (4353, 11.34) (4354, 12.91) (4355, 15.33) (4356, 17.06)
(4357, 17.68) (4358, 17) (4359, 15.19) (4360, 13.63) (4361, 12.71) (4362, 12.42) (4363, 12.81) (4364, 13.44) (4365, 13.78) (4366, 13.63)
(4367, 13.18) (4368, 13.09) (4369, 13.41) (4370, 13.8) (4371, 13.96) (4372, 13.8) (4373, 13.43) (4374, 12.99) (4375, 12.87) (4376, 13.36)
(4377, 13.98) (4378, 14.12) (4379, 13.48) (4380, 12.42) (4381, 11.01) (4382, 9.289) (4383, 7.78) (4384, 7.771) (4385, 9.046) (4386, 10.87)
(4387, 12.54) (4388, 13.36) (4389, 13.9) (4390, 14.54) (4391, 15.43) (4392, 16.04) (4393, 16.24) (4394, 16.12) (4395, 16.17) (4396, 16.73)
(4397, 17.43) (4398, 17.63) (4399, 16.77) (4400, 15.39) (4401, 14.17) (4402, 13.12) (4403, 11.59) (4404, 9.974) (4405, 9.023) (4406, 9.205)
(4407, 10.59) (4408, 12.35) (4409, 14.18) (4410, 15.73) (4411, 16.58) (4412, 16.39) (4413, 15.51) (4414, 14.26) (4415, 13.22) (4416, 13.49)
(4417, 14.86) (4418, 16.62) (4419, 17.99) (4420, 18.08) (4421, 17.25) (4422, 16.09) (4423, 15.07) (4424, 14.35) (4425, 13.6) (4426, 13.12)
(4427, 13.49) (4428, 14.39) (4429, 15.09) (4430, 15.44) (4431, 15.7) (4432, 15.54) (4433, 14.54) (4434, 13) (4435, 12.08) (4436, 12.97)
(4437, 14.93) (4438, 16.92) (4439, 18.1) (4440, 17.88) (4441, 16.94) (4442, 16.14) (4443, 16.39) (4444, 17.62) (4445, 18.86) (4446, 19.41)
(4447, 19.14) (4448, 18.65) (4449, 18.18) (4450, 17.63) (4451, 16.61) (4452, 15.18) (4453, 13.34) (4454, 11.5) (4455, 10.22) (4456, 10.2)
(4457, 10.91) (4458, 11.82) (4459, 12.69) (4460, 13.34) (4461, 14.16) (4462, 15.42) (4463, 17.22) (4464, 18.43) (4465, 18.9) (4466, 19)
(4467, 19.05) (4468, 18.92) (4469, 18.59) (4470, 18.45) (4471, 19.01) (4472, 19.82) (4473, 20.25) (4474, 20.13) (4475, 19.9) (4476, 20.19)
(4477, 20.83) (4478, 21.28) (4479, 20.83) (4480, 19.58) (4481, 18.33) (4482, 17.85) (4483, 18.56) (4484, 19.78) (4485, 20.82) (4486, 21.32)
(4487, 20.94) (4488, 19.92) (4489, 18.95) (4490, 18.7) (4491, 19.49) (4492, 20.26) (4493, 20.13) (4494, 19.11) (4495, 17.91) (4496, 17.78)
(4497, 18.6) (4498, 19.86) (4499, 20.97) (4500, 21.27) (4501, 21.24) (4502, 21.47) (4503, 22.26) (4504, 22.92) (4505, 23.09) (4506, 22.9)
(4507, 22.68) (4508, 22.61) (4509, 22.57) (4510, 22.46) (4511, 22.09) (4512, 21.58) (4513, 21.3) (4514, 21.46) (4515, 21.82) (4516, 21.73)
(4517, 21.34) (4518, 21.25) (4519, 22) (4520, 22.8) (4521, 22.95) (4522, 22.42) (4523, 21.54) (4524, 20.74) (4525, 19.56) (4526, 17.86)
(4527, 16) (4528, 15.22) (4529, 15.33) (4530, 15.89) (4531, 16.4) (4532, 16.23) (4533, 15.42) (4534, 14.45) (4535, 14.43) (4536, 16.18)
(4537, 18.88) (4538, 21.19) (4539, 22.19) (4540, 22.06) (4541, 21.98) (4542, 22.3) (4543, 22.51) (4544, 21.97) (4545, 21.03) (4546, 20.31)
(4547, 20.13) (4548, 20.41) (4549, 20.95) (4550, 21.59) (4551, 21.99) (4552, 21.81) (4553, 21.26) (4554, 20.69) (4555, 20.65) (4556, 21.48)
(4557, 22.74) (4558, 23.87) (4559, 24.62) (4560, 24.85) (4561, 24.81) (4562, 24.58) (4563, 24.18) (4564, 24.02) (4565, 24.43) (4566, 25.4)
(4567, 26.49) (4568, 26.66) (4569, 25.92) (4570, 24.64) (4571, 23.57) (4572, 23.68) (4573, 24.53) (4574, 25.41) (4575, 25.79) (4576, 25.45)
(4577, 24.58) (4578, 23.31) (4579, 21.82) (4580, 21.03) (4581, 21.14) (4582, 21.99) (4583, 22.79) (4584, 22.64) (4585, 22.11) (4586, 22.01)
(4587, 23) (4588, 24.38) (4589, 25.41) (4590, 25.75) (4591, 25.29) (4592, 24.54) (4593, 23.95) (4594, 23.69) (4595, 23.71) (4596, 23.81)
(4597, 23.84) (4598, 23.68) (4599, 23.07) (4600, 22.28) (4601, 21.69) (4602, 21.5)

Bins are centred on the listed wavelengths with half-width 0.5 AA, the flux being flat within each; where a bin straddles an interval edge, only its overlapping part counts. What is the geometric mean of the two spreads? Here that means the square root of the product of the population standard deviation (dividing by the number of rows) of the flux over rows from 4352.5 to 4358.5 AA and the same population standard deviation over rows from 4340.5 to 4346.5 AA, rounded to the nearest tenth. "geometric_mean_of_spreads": 1.1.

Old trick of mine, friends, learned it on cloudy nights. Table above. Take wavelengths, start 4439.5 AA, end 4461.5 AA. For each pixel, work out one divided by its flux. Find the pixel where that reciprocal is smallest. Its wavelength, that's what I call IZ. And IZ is 4446 AA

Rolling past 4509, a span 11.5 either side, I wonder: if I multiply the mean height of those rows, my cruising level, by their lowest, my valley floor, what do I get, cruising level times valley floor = 435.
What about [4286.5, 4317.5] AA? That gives 57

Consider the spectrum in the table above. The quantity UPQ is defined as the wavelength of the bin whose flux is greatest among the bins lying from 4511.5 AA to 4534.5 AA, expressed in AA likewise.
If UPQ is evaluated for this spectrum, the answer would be 4521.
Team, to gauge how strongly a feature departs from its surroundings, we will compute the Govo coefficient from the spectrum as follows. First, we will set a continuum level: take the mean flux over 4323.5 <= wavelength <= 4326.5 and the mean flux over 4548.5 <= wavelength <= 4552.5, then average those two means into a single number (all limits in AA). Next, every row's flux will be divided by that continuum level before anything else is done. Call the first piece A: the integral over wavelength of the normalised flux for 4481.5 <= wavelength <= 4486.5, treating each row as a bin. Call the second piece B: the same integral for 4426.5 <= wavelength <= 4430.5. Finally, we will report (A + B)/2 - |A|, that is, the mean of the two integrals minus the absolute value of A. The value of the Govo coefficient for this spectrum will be -1.3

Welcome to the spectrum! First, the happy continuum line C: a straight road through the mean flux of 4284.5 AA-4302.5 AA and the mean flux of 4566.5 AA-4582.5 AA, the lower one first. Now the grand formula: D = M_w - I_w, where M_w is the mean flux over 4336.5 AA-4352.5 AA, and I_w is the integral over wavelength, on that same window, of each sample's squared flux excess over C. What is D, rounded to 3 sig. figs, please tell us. -107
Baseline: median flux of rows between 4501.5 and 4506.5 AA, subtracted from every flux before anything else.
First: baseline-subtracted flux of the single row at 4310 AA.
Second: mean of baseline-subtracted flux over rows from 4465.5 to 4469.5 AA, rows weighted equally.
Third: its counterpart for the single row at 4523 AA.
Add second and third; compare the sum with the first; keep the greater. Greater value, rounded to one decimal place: -5.4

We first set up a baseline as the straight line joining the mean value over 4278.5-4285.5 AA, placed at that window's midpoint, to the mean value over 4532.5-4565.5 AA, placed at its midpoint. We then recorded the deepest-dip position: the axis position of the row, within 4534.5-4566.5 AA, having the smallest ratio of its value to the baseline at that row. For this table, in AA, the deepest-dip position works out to 4535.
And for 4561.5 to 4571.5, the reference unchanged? 4571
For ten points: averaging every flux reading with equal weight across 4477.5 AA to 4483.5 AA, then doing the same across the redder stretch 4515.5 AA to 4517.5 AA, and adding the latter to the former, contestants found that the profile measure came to 41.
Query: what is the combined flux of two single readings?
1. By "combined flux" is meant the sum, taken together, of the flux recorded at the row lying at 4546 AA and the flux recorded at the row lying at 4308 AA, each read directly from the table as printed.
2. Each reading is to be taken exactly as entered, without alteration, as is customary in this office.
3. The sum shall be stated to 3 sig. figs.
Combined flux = 27.5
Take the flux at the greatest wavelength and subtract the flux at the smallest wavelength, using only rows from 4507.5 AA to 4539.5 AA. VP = 0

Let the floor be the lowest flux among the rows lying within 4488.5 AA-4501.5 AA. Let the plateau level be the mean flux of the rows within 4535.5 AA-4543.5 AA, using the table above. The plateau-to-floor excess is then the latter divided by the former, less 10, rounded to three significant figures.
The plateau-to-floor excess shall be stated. -8.82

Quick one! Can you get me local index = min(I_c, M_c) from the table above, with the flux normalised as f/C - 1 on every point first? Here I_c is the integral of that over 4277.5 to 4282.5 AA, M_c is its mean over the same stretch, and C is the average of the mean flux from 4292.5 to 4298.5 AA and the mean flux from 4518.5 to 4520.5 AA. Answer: -1.7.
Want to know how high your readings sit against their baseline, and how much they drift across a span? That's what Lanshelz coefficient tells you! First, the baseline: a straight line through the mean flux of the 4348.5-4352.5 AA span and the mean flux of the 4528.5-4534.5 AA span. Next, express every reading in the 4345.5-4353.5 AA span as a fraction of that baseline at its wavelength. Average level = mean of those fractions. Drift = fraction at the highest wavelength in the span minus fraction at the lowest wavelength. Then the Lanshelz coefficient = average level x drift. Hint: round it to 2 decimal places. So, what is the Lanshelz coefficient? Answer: -0.27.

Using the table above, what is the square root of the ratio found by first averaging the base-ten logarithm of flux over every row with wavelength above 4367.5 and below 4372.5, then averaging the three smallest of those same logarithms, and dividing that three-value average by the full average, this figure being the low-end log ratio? 0.997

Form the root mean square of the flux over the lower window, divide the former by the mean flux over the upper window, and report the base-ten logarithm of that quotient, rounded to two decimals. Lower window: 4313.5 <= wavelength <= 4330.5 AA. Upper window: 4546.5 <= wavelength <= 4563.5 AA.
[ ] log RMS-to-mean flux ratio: -0.26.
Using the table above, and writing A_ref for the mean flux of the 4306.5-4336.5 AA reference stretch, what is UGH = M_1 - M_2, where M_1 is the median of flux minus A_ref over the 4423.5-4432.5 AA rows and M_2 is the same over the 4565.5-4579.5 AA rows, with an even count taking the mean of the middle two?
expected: -11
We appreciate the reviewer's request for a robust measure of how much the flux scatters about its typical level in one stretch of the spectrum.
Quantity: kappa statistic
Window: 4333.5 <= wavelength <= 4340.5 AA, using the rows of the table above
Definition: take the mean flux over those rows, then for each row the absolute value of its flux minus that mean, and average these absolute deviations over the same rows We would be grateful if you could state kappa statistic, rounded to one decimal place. 1.4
